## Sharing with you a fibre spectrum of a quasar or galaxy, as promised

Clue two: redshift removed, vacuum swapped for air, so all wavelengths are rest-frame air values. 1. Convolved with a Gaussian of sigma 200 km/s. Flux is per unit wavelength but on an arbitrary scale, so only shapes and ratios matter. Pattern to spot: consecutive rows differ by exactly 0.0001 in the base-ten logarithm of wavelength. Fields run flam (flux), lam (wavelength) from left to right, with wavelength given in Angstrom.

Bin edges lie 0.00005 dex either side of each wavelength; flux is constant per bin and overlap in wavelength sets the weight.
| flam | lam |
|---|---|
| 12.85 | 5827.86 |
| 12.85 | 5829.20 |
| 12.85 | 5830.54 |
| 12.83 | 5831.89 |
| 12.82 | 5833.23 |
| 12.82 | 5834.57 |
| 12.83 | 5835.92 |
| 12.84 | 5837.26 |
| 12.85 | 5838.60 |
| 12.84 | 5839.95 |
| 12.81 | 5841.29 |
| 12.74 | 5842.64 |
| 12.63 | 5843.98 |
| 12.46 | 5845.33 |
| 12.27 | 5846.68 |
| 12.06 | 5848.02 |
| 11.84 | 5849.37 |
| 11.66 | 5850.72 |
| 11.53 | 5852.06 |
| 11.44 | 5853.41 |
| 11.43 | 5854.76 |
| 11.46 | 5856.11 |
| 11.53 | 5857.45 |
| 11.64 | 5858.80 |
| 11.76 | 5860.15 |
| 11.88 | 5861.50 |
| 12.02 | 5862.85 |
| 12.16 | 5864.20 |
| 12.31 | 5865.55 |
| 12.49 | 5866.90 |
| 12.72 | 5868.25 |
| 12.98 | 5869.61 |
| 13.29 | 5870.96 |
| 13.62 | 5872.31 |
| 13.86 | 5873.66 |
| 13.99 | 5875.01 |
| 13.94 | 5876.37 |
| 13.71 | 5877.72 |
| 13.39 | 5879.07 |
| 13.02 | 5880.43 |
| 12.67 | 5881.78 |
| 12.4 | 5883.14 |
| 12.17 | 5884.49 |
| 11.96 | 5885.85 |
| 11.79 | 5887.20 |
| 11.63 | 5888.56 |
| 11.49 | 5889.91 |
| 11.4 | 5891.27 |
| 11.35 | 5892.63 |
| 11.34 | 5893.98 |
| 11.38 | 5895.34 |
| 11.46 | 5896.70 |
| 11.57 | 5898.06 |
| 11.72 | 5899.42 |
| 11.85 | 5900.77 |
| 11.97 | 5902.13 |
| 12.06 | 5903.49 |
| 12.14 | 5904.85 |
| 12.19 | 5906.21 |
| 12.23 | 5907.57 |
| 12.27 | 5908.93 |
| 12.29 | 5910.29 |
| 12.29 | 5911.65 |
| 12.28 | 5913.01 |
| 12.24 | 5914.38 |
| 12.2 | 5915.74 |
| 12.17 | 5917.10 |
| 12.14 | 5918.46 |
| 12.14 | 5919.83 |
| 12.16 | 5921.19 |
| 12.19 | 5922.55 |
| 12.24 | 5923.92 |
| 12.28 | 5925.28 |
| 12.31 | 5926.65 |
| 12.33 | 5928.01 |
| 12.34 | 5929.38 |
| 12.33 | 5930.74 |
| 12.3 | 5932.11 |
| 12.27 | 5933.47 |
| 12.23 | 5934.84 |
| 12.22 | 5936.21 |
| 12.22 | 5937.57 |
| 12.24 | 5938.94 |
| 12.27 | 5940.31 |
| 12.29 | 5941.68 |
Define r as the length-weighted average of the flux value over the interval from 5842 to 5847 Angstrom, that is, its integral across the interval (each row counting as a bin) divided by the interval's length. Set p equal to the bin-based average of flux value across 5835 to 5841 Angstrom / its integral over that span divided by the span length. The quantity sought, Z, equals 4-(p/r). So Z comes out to 2.98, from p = 12.8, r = 12.5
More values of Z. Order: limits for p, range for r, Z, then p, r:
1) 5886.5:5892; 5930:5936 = 3.06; 11.6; 12.3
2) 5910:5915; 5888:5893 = 2.93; 12.3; 11.5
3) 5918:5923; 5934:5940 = 3.01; 12.2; 12.2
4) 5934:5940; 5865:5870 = 3.03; 12.2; 12.6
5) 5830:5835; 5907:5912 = 2.96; 12.8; 12.3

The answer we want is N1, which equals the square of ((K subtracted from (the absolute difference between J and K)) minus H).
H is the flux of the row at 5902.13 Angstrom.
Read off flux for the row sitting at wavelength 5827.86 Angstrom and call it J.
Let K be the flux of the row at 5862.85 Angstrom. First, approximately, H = 11.97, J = 12.85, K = 12.02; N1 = 536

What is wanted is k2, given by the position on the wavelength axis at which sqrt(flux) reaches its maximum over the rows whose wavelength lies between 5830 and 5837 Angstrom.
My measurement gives 5830.54 Angstrom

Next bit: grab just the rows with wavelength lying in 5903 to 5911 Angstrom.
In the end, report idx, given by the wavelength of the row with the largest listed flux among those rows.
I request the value 5910.29 Angstrom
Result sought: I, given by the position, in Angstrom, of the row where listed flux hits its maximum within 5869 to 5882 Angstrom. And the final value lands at 5875.01 Angstrom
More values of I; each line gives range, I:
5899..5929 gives 5928.01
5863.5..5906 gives 5875.01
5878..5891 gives 5879.07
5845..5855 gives 5845.33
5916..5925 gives 5923.92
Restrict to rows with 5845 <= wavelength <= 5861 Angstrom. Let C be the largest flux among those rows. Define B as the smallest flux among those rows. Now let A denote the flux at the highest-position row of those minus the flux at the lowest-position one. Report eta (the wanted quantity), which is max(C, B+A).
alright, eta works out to 12.5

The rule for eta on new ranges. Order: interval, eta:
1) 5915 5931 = 12.3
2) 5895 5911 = 12.3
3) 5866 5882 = 14.0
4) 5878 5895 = 13.4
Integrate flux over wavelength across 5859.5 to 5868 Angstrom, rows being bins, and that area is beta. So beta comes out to 103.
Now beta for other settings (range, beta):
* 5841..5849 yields 100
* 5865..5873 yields 103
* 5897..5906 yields 107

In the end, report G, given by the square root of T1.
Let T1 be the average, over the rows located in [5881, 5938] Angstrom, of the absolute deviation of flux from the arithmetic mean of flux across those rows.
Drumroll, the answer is 0.52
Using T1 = 0.3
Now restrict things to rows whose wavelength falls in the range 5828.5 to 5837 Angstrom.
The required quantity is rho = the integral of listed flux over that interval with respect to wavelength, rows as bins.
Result 109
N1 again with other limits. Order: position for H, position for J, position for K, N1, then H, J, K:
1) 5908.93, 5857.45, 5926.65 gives 566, 12.27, 11.53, 12.31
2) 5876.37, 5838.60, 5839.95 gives 717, 13.94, 12.85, 12.84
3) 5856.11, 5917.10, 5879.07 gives 558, 11.46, 12.17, 13.39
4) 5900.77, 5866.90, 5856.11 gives 496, 11.85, 12.49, 11.46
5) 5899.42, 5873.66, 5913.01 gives 503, 11.72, 13.86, 12.28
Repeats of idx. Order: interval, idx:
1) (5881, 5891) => 5881.78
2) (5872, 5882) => 5875.01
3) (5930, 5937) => 5930.74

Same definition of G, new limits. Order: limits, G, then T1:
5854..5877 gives 0.89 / 0.8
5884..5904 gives 0.49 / 0.2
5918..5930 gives 0.27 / 0.1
